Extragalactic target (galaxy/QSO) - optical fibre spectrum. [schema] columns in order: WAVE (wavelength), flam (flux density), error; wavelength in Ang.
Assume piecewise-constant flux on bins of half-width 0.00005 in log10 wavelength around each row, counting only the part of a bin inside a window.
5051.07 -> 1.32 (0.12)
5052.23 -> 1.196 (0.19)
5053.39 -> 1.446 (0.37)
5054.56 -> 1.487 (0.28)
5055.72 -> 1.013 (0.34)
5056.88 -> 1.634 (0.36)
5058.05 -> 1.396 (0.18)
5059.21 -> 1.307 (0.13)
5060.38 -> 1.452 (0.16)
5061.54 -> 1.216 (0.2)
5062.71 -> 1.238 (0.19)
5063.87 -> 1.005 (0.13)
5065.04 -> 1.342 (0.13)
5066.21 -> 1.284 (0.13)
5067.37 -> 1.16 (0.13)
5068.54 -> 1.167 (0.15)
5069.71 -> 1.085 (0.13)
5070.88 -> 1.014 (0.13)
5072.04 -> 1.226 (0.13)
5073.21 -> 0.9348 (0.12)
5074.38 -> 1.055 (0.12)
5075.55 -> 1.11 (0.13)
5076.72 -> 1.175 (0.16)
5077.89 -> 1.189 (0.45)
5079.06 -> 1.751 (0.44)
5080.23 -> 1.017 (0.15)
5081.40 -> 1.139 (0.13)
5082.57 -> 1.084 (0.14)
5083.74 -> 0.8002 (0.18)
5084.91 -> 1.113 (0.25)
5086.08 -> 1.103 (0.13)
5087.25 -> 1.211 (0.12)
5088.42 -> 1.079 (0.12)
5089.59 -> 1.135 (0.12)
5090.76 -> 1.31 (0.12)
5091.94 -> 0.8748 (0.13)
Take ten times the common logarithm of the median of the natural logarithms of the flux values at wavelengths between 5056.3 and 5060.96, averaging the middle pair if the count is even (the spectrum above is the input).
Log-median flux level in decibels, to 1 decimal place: -4.5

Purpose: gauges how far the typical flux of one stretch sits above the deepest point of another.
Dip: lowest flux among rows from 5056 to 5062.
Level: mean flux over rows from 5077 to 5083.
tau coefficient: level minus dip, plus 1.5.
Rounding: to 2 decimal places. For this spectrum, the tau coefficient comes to 1.52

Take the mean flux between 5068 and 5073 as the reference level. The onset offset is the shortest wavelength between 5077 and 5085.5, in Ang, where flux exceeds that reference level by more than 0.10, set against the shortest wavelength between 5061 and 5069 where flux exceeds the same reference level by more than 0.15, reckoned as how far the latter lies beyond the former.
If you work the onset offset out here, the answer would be -14.0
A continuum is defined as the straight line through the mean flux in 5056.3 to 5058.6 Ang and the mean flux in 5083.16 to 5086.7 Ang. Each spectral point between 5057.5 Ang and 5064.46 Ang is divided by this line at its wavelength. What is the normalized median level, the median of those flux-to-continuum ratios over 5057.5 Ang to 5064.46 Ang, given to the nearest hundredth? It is 0.88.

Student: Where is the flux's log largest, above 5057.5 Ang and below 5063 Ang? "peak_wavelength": 5060.38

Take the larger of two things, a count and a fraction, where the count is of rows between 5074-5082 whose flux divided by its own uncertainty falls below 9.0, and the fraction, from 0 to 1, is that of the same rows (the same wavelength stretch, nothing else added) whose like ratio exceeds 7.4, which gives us 7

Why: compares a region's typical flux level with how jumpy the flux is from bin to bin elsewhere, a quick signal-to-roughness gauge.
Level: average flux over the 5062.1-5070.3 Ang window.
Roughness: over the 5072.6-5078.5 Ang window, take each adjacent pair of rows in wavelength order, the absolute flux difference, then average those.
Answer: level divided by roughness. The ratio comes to 19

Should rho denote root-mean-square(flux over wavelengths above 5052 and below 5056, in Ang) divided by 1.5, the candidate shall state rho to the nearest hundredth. 0.87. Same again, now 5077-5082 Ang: 0.87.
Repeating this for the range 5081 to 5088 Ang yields 0.72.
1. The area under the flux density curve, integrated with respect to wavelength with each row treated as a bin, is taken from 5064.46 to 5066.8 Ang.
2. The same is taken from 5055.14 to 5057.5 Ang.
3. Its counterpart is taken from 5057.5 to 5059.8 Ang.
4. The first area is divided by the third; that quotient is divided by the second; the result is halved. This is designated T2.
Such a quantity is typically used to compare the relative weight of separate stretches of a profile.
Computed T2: 0.158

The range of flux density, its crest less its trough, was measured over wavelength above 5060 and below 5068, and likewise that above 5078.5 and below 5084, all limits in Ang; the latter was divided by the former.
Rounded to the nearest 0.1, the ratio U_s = 2.1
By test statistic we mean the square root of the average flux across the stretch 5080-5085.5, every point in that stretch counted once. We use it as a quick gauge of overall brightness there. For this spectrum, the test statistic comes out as 1.02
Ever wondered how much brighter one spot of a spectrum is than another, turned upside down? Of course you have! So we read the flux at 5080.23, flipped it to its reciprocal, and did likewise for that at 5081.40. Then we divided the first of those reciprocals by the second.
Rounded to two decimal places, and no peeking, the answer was 1.12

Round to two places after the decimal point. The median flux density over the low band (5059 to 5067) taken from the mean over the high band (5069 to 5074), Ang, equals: -0.22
